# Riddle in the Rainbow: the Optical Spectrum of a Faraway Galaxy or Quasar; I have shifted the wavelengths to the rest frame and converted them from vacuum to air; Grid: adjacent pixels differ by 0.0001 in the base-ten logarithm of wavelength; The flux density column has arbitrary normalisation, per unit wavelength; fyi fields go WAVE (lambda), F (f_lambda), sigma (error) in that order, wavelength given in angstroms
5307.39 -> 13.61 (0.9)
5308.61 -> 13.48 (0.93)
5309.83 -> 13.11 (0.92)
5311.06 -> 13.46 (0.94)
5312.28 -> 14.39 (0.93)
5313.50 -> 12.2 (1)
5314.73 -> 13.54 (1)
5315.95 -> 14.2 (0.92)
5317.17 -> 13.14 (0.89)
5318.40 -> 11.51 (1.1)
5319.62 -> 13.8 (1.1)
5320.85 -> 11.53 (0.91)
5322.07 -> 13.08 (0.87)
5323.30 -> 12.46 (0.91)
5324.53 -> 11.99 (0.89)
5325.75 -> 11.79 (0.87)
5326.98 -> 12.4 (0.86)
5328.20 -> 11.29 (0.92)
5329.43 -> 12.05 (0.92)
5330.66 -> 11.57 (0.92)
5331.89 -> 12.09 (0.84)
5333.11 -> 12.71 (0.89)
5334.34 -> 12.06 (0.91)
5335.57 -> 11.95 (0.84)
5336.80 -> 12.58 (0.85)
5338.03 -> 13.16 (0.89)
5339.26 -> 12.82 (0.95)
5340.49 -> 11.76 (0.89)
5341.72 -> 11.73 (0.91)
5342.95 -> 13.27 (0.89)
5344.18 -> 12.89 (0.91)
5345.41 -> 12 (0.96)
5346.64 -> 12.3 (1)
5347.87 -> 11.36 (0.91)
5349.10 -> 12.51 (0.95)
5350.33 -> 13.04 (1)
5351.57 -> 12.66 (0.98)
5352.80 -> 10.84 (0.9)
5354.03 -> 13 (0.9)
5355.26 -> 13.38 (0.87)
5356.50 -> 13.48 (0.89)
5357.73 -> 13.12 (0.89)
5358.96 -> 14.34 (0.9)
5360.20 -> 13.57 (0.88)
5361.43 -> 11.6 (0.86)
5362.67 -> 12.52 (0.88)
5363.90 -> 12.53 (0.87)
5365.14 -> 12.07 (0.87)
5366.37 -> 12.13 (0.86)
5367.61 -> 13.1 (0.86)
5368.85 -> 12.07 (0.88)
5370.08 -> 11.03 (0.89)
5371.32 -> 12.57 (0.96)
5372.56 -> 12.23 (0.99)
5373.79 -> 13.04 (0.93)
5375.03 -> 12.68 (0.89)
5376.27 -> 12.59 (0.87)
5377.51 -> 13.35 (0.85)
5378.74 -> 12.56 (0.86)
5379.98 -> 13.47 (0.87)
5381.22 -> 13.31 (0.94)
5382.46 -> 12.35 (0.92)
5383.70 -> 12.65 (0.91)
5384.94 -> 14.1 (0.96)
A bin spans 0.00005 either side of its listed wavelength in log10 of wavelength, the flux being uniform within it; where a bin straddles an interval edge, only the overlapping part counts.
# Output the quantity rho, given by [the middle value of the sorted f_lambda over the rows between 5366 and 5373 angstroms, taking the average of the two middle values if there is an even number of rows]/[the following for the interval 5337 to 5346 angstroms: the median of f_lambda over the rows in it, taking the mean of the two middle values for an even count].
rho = 0.95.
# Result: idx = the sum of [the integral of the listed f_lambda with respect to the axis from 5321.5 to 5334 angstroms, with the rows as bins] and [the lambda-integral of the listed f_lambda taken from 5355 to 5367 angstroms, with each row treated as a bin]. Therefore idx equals 306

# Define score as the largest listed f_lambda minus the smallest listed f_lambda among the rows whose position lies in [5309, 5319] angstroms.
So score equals 2.9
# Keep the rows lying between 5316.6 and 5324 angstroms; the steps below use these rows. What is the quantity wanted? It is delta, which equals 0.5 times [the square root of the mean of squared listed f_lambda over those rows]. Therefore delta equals 6.31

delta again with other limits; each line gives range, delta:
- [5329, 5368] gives 6.26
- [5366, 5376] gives 6.19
